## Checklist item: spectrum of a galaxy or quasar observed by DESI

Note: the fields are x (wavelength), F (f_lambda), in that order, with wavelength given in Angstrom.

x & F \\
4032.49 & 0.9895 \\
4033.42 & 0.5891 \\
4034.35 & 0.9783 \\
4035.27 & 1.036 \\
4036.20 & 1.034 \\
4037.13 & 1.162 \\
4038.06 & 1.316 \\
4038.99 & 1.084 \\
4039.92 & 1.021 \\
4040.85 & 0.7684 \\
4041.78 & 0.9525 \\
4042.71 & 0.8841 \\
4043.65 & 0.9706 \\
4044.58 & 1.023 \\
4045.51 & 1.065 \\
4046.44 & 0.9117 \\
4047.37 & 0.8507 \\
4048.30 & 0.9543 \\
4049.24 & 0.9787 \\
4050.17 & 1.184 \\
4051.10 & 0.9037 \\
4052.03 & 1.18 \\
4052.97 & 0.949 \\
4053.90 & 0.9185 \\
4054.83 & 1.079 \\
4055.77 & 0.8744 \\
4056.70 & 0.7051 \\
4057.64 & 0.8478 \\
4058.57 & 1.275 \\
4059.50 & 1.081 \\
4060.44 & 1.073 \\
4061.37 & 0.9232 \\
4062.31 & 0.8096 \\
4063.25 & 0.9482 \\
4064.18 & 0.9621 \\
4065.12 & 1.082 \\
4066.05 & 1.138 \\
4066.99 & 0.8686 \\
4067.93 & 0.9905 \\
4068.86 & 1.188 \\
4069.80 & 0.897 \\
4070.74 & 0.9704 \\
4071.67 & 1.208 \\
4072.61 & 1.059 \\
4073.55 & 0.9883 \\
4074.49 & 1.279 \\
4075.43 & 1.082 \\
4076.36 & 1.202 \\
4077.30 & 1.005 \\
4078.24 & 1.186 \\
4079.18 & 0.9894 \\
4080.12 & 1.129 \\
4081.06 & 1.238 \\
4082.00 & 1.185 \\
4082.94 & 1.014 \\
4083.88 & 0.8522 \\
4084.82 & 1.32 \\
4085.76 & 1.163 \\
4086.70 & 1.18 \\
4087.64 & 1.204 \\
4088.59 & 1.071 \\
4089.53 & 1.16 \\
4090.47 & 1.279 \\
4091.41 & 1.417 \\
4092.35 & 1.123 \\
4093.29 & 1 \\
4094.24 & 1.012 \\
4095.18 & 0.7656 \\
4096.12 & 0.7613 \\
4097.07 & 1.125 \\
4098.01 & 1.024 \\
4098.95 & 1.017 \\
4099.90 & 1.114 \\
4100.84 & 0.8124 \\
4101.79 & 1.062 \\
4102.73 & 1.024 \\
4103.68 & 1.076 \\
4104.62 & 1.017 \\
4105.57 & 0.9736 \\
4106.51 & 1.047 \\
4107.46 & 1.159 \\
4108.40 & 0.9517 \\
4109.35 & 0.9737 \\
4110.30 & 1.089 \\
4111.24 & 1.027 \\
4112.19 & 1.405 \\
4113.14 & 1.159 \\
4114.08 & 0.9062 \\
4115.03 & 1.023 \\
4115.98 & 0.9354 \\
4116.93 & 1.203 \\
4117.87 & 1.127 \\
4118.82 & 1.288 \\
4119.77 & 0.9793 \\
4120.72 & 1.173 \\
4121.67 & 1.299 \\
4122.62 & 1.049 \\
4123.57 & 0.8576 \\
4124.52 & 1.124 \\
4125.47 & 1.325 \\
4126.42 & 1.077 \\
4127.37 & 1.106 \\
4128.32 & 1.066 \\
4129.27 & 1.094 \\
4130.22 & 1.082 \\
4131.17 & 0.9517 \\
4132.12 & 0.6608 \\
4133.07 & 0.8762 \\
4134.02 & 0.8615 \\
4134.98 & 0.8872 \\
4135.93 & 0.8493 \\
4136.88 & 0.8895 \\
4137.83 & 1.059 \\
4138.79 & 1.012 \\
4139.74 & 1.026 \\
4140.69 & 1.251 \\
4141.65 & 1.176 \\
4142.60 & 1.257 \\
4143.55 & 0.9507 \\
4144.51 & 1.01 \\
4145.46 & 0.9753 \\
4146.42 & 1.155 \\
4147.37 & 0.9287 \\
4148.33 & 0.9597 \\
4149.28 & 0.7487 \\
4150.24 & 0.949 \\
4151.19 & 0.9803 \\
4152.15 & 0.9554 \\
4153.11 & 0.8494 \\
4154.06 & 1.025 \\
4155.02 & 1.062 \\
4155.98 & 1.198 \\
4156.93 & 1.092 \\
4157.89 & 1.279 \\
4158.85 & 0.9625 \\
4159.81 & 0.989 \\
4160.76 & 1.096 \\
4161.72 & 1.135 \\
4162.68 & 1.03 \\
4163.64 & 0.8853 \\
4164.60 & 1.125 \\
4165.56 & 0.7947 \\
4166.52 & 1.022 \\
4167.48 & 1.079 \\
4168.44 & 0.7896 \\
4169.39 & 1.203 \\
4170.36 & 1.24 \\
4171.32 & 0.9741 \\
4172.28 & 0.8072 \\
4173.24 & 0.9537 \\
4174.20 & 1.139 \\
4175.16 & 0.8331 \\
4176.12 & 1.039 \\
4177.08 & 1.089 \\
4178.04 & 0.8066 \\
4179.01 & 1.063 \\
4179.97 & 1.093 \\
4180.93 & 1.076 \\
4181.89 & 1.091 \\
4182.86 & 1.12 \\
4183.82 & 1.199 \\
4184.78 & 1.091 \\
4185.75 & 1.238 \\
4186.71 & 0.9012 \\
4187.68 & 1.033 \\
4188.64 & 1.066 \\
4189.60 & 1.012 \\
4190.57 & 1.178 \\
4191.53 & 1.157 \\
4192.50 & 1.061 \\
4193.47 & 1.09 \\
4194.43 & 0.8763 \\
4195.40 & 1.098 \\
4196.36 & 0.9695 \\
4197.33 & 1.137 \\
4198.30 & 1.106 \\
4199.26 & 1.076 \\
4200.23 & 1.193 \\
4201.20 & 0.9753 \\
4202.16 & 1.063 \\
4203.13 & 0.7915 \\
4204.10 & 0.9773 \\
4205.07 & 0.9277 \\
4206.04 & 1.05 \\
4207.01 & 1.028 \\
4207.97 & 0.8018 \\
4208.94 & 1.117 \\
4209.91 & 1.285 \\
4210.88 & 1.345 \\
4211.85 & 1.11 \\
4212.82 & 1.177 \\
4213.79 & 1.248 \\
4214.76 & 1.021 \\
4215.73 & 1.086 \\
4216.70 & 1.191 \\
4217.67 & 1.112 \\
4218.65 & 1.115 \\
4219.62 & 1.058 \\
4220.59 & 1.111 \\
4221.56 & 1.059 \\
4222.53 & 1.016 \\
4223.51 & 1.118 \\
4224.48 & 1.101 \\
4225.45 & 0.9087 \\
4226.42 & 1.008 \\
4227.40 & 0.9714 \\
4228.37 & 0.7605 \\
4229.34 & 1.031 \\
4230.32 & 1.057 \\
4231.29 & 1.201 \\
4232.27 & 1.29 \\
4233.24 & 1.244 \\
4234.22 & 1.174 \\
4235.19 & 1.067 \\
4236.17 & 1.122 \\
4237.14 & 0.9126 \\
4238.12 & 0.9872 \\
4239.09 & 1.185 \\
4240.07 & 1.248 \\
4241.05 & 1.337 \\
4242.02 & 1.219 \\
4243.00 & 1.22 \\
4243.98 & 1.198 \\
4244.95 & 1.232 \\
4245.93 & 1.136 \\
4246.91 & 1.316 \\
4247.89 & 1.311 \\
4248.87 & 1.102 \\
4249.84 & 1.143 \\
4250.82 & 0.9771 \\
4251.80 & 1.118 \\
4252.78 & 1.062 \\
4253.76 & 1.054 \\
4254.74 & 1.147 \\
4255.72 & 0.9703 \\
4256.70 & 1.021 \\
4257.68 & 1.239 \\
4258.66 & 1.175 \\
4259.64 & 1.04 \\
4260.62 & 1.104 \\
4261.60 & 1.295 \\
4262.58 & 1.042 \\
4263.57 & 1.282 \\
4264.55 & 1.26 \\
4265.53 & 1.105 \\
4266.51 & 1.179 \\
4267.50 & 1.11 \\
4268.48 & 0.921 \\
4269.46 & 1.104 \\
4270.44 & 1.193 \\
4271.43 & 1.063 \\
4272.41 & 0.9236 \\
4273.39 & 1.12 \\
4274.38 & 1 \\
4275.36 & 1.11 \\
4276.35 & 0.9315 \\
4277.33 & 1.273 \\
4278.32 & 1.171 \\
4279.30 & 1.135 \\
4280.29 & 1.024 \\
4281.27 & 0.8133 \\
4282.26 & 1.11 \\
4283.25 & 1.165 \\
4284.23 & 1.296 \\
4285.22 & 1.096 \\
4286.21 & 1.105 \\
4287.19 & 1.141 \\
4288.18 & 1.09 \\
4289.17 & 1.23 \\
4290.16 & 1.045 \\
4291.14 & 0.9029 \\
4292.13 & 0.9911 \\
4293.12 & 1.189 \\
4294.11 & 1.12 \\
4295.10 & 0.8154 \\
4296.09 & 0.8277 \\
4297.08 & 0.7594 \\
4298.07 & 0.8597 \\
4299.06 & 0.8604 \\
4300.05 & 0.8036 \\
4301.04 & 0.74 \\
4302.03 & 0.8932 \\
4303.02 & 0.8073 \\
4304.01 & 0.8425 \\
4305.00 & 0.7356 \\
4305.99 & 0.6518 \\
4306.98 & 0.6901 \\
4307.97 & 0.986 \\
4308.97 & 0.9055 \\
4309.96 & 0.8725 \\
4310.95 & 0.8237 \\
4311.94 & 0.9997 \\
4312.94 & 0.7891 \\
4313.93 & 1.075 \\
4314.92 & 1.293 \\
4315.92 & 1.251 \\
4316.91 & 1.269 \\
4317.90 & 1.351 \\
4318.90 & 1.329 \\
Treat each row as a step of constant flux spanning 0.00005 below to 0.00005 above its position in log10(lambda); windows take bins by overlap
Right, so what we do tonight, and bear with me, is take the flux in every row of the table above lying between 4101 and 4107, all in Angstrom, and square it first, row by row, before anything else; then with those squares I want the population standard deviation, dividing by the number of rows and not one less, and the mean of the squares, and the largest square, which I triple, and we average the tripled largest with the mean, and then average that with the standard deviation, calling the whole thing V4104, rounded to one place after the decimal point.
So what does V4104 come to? 1.2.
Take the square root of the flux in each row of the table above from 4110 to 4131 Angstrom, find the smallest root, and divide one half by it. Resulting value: 0.540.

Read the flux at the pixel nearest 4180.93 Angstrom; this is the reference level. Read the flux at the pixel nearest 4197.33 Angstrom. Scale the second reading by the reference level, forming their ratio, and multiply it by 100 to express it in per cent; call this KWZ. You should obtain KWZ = 106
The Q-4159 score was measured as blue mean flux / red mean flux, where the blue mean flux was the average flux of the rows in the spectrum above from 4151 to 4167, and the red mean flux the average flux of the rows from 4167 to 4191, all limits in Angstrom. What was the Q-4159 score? 0.98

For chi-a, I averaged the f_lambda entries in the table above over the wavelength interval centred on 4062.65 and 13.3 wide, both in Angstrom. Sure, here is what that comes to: 0.99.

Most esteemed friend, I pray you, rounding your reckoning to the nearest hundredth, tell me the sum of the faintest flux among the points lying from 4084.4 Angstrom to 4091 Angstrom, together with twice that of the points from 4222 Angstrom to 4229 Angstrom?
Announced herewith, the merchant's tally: 2.59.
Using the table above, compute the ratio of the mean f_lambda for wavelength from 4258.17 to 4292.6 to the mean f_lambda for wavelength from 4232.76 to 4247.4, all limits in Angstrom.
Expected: 0.94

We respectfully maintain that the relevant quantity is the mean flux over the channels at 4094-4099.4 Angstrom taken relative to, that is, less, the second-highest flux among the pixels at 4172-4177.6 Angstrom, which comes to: -0.14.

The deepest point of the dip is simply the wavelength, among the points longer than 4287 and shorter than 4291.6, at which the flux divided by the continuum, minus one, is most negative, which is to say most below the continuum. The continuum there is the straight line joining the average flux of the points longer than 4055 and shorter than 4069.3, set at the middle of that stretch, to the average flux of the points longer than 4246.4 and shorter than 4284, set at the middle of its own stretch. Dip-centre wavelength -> 4291.14 Angstrom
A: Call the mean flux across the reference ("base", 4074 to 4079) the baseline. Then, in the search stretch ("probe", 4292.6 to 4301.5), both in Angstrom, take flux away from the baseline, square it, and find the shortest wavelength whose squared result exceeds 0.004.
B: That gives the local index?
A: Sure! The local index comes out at 4295.10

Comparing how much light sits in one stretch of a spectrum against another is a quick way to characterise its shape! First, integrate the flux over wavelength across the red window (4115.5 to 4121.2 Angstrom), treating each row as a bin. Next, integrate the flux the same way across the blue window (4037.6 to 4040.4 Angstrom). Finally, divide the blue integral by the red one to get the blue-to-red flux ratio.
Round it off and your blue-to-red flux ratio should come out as 0.50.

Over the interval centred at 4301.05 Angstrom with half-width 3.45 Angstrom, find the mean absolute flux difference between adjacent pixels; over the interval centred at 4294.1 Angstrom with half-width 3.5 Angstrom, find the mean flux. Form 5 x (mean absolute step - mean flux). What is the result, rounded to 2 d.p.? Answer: -4.39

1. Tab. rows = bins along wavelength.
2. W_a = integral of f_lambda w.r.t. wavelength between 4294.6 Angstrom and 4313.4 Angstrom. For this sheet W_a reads 15.5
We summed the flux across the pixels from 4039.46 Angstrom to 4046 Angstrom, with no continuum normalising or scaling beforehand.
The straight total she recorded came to 6.7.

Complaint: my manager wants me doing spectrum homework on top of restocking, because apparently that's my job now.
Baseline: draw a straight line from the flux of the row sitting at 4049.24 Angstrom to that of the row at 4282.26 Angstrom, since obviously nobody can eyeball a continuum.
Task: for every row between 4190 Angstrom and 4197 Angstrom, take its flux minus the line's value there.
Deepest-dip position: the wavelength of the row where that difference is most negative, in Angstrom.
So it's 4194.43 Angstrom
